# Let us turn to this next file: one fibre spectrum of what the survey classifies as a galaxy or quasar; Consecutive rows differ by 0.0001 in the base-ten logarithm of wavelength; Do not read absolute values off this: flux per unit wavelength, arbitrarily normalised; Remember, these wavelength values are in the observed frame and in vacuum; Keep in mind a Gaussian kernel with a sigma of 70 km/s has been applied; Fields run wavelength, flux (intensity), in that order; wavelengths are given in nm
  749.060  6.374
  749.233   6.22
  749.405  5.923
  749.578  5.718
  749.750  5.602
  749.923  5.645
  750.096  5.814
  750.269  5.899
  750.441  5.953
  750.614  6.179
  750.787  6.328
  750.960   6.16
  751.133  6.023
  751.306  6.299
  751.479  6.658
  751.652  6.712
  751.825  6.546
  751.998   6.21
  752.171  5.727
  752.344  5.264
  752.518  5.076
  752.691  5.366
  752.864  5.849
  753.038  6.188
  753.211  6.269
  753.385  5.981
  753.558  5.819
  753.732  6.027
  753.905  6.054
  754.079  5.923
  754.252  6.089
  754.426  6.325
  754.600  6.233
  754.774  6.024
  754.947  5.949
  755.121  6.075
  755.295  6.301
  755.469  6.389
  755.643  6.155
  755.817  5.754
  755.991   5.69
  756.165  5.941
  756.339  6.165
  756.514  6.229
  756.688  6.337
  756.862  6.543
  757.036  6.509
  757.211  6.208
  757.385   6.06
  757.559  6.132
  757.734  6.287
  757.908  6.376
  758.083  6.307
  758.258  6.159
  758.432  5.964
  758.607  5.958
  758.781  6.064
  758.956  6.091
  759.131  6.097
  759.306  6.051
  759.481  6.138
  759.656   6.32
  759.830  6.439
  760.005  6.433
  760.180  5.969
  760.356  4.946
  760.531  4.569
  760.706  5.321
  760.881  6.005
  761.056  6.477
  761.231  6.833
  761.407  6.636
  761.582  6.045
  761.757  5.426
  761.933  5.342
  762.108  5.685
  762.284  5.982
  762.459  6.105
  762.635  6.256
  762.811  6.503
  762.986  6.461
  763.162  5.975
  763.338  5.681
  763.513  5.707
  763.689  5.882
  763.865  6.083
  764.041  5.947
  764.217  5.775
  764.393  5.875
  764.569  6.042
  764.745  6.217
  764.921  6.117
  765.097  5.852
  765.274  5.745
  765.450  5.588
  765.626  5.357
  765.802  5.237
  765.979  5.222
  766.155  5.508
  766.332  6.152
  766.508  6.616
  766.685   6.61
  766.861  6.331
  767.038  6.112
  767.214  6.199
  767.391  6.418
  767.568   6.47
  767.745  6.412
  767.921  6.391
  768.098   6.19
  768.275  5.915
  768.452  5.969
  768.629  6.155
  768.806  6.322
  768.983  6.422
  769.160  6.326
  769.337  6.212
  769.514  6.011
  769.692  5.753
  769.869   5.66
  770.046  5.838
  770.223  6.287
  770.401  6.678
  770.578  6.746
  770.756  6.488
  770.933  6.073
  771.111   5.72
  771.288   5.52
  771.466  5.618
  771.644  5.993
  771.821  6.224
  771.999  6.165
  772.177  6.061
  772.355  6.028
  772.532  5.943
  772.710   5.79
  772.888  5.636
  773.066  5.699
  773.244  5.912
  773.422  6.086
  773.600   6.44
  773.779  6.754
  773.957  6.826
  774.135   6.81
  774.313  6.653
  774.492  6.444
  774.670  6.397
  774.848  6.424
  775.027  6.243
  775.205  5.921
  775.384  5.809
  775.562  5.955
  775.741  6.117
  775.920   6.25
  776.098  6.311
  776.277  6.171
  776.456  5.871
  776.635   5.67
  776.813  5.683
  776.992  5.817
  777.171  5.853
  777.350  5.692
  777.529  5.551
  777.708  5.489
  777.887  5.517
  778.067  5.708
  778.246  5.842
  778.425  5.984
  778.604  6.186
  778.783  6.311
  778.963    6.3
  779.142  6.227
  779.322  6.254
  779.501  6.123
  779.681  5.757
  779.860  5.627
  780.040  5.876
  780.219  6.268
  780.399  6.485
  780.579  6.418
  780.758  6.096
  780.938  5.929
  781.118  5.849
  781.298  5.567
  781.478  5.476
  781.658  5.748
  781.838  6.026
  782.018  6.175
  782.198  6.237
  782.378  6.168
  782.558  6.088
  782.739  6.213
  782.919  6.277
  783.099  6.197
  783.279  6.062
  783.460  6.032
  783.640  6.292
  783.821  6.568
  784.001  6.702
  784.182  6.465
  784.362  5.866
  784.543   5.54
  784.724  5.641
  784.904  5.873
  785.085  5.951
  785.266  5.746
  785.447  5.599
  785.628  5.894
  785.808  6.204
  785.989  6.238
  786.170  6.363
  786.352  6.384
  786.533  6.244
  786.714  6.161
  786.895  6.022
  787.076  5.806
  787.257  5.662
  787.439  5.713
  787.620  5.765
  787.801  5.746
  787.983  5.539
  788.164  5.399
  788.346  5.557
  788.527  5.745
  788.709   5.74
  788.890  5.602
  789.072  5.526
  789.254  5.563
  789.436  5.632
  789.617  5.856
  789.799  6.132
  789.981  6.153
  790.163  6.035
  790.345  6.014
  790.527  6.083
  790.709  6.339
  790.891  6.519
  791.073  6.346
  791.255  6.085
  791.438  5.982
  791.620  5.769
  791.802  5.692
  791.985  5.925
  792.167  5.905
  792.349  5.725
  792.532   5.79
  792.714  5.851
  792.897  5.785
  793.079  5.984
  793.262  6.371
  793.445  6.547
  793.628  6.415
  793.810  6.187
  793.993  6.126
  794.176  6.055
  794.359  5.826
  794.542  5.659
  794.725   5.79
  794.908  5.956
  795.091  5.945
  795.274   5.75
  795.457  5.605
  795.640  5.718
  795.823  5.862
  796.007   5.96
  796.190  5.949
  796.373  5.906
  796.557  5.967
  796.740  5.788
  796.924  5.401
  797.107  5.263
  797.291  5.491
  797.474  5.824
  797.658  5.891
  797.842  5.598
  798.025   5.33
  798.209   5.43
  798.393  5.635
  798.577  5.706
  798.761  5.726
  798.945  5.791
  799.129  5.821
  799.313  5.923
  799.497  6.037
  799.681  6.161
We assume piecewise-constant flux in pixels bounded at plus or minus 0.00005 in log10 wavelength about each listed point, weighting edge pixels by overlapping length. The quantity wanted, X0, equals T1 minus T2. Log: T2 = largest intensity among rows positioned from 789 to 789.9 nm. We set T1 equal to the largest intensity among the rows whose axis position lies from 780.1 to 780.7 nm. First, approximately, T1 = 6.485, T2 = 6.132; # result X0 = 0.35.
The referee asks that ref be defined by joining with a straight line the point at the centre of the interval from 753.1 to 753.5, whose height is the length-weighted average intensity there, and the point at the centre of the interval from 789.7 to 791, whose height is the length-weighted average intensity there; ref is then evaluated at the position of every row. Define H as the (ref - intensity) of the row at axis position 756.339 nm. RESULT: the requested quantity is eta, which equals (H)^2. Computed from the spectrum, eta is 0.002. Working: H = -0.05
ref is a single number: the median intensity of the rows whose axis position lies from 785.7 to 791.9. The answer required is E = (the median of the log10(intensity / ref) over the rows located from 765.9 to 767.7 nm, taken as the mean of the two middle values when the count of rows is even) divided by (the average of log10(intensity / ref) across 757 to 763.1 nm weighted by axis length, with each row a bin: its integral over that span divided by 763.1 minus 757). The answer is 2.8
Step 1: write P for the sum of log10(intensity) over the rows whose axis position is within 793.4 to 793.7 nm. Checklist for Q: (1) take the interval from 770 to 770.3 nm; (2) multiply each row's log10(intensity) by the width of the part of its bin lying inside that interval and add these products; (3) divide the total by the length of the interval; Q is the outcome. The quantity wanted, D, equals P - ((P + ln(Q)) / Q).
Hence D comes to -0.136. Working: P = 1.62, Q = 0.785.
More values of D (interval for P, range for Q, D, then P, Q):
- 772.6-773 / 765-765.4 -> -0.116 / 1.51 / 0.761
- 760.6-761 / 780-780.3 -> -0.103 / 1.50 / 0.787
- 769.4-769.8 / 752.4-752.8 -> -0.142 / 1.54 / 0.720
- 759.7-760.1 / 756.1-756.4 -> -0.136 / 1.62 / 0.782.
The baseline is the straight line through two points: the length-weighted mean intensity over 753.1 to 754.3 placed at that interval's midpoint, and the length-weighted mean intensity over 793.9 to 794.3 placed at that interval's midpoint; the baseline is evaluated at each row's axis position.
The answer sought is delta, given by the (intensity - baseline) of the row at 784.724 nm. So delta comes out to -0.4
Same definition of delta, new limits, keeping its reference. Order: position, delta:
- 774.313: 0.6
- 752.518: -1.0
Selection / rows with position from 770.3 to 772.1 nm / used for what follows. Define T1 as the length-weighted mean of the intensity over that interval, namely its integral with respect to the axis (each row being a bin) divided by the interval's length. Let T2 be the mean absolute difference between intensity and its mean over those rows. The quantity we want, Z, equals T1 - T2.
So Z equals 5.78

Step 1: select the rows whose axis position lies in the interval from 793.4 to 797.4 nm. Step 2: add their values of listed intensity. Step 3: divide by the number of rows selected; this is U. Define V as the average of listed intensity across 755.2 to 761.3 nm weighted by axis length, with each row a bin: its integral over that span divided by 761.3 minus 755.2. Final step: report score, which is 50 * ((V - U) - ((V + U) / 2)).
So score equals -288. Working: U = 5.87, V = 6.090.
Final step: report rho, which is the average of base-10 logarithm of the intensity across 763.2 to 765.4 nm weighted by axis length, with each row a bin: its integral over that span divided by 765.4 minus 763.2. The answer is 0.771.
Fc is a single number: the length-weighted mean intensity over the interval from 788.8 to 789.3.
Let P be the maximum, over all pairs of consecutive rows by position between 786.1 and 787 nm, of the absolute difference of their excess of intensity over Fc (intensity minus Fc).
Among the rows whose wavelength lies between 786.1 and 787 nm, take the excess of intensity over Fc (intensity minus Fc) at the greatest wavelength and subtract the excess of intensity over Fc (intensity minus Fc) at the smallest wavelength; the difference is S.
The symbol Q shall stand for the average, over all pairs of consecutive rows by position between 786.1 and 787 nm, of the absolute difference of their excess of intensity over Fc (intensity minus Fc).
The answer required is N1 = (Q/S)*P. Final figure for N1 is -0.04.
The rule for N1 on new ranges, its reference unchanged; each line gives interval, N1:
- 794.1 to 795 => -0.40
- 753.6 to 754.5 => 0.11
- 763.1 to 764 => 0.47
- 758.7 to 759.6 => 0.05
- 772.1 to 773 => -0.04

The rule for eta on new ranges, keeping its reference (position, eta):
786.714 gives 0.000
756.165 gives 0.031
